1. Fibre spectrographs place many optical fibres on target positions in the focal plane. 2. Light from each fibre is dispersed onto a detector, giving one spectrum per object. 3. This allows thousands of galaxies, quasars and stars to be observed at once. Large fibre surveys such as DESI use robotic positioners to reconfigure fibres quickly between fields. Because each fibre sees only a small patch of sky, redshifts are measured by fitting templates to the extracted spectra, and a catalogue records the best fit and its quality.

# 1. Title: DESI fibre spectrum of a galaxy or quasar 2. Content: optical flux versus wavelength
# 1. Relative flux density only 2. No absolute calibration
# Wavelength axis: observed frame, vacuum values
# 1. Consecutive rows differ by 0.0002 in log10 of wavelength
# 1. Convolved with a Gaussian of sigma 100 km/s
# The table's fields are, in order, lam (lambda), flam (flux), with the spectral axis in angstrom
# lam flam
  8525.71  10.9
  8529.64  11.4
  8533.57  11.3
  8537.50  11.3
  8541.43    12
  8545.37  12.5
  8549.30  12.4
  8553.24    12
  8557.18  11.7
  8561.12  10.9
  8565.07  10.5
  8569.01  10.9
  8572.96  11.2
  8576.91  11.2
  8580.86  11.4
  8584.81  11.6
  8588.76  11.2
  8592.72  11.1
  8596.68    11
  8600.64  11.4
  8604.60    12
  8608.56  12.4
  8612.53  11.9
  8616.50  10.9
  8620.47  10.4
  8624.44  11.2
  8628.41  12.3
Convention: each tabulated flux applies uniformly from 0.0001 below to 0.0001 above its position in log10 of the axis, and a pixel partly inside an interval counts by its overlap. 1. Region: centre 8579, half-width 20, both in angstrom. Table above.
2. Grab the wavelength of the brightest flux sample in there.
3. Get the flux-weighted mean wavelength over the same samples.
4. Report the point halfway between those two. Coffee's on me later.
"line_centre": 8581.9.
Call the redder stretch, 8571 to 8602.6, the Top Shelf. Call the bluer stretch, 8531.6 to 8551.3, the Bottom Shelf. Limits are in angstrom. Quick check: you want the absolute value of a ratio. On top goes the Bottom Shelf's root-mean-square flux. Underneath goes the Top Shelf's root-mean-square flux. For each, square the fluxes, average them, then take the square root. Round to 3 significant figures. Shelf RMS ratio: 1.06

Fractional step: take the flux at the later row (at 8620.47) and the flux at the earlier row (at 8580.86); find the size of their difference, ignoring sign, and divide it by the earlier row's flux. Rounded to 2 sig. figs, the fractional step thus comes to 0.088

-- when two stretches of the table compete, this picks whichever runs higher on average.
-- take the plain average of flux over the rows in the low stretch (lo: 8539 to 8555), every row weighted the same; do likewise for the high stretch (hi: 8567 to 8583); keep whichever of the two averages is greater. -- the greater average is 12.2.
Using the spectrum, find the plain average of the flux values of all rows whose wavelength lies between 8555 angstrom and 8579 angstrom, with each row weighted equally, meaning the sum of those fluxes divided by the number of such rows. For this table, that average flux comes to 11.1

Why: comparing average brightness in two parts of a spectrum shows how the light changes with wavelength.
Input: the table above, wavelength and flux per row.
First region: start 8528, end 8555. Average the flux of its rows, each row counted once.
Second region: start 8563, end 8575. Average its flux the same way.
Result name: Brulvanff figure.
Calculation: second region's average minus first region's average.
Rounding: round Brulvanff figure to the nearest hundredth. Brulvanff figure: -0.98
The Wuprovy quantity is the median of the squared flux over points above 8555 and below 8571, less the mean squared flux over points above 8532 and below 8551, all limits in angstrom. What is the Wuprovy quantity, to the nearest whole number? -23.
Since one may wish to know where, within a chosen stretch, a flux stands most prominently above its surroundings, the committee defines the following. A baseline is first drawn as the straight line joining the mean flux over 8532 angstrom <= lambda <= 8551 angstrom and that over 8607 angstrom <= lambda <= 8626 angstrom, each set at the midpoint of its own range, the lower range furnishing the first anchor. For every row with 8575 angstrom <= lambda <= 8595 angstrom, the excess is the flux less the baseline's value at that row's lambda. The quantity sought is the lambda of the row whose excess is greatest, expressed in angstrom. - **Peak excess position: 8584.81 angstrom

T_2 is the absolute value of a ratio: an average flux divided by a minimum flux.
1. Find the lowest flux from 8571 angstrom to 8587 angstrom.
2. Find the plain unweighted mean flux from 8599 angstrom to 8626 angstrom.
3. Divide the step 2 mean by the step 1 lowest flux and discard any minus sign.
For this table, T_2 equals 1.02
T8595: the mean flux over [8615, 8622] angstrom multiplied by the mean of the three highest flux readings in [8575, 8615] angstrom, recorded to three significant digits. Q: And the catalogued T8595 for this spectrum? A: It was 129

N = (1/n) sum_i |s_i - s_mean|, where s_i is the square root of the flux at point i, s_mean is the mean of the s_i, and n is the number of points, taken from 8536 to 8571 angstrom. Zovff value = 0.09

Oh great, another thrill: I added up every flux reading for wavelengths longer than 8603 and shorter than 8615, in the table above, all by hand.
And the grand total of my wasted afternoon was 36.3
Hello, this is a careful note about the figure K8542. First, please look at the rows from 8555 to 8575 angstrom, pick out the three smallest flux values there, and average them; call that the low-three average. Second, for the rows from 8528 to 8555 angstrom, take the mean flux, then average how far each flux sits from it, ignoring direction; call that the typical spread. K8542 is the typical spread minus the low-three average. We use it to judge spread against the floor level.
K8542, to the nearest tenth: -10.3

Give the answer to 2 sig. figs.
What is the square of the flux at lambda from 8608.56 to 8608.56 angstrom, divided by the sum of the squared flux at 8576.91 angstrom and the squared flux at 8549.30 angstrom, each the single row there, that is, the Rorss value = 0.55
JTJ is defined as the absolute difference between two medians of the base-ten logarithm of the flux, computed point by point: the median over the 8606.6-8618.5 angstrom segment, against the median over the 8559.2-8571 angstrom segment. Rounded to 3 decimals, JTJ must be 0.038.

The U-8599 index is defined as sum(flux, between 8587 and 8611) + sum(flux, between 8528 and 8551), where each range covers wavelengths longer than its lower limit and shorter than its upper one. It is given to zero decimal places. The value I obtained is 140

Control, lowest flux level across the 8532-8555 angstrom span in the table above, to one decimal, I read 11.3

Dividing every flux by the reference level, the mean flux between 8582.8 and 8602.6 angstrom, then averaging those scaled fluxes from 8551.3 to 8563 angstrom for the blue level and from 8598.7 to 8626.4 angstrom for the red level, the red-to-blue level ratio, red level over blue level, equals 0.99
